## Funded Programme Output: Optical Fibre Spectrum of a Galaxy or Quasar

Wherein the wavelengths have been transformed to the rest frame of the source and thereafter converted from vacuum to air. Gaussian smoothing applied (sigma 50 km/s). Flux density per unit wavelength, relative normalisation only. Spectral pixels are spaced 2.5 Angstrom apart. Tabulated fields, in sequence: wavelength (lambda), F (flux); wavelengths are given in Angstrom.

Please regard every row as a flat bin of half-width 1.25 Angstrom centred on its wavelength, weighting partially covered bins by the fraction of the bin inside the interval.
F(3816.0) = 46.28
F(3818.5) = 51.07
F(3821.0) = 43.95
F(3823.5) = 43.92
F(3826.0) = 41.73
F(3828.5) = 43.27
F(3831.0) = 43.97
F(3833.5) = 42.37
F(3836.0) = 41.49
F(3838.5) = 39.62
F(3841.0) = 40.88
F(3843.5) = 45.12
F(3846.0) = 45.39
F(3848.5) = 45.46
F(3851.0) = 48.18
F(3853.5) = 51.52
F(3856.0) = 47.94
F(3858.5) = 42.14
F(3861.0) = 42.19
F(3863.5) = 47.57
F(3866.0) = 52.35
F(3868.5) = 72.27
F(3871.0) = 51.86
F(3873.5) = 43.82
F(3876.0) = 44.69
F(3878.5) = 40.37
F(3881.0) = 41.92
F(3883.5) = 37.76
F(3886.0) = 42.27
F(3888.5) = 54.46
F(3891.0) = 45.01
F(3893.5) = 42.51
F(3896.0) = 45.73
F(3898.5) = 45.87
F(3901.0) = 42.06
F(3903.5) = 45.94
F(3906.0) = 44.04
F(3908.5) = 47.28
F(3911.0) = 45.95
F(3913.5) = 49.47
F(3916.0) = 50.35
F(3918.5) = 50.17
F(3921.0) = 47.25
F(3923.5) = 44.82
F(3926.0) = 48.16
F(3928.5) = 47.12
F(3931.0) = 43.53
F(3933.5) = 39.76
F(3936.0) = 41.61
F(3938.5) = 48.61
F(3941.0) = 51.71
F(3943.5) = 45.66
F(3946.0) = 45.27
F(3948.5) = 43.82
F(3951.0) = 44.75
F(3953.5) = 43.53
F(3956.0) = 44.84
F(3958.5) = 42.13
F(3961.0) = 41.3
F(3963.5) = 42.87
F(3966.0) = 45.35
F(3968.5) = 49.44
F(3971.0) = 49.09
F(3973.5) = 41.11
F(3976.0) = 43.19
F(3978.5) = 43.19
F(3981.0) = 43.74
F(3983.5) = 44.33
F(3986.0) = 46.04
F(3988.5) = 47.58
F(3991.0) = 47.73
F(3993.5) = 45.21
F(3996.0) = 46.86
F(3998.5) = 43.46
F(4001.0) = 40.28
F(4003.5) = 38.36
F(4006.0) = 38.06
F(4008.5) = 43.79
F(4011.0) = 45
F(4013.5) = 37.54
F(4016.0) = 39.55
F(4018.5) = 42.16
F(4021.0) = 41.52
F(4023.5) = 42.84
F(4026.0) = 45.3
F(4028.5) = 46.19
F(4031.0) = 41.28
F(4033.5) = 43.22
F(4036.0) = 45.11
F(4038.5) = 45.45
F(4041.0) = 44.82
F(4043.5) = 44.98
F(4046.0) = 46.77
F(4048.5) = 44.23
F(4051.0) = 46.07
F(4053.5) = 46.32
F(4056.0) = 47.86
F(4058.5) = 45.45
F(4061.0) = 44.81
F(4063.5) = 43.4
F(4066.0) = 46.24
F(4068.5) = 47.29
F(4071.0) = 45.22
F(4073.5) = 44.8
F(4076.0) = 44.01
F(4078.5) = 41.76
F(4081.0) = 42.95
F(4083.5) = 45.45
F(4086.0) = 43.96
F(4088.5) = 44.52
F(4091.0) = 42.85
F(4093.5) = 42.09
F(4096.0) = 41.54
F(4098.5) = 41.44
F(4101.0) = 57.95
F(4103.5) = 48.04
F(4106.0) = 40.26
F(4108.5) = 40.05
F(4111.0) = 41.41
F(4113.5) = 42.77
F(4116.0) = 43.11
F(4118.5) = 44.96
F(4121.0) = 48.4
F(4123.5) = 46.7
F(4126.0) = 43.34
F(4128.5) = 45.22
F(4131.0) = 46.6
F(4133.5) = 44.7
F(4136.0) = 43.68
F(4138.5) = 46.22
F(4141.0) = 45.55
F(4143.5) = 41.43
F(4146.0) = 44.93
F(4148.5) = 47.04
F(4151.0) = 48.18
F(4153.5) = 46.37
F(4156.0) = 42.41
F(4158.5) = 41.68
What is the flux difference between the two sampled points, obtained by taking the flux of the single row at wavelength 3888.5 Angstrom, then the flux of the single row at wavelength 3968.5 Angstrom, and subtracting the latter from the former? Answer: 5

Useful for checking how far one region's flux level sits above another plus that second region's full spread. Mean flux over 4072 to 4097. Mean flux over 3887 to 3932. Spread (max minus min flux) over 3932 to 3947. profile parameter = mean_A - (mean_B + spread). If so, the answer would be -15.2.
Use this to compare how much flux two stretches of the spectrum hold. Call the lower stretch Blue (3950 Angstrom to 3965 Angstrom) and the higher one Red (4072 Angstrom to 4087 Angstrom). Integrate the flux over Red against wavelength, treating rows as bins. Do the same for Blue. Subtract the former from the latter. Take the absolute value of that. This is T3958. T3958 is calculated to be 9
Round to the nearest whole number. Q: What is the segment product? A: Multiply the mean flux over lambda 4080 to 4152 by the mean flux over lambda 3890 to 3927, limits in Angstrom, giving 2068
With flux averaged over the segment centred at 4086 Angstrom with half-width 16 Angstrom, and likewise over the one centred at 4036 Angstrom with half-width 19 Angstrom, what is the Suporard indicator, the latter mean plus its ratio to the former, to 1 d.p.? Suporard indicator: 45.4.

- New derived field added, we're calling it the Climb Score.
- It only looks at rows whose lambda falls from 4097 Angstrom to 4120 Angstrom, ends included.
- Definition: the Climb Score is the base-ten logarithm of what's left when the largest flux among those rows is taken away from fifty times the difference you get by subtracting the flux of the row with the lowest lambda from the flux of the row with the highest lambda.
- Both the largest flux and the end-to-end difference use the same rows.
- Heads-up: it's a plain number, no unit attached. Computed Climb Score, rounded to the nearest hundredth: 2.07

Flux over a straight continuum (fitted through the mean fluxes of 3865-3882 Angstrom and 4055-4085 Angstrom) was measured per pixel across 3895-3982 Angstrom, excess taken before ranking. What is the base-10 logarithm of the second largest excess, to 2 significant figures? 0.32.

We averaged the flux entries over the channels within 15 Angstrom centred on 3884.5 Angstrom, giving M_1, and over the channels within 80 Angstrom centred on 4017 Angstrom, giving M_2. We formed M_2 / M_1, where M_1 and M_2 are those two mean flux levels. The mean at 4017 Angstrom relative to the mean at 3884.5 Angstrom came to 1.006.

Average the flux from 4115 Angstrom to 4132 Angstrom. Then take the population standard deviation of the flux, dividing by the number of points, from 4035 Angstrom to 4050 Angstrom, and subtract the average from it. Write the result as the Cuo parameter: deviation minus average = -45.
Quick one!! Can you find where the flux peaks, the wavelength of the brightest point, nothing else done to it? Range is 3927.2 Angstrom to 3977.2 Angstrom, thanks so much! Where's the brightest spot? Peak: 3941.0 Angstrom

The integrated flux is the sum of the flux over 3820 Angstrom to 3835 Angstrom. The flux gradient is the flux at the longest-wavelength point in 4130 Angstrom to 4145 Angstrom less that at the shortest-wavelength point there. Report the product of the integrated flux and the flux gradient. -1340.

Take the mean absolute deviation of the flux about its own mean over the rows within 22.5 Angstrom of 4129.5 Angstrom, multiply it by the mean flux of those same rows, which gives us 84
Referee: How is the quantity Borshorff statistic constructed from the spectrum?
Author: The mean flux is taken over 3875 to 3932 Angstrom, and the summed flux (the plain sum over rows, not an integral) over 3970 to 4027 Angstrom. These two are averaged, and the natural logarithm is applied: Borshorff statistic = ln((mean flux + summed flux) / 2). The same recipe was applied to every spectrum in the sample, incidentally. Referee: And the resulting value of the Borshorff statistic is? 6.26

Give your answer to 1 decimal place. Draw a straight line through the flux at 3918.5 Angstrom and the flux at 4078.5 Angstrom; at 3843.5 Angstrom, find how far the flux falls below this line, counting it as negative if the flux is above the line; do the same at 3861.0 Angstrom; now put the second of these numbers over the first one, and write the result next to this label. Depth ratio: 1.2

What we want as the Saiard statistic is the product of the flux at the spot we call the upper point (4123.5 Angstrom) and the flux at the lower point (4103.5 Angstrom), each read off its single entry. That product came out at 2243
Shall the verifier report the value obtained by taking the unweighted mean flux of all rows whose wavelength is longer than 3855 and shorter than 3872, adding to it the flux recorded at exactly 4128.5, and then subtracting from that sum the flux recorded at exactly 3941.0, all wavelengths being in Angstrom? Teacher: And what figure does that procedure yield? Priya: 44.4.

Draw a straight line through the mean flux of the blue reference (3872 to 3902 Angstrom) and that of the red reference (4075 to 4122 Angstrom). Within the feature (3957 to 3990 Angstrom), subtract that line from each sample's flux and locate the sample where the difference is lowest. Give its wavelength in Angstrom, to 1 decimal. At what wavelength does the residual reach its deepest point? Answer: 3973.5 Angstrom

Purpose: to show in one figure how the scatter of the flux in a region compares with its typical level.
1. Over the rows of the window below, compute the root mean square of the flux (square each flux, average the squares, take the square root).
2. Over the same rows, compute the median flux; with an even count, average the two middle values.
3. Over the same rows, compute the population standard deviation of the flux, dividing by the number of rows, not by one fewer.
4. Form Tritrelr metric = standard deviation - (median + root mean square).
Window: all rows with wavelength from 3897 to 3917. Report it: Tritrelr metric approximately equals -90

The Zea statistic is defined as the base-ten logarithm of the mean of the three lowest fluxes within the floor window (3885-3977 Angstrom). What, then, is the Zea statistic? 1.610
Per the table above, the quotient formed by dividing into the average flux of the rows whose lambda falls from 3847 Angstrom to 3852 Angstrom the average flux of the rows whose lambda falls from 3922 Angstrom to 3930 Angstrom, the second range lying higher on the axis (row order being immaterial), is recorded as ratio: 1.00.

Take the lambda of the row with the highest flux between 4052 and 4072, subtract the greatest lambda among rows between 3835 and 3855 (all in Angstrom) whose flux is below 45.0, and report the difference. 215.0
